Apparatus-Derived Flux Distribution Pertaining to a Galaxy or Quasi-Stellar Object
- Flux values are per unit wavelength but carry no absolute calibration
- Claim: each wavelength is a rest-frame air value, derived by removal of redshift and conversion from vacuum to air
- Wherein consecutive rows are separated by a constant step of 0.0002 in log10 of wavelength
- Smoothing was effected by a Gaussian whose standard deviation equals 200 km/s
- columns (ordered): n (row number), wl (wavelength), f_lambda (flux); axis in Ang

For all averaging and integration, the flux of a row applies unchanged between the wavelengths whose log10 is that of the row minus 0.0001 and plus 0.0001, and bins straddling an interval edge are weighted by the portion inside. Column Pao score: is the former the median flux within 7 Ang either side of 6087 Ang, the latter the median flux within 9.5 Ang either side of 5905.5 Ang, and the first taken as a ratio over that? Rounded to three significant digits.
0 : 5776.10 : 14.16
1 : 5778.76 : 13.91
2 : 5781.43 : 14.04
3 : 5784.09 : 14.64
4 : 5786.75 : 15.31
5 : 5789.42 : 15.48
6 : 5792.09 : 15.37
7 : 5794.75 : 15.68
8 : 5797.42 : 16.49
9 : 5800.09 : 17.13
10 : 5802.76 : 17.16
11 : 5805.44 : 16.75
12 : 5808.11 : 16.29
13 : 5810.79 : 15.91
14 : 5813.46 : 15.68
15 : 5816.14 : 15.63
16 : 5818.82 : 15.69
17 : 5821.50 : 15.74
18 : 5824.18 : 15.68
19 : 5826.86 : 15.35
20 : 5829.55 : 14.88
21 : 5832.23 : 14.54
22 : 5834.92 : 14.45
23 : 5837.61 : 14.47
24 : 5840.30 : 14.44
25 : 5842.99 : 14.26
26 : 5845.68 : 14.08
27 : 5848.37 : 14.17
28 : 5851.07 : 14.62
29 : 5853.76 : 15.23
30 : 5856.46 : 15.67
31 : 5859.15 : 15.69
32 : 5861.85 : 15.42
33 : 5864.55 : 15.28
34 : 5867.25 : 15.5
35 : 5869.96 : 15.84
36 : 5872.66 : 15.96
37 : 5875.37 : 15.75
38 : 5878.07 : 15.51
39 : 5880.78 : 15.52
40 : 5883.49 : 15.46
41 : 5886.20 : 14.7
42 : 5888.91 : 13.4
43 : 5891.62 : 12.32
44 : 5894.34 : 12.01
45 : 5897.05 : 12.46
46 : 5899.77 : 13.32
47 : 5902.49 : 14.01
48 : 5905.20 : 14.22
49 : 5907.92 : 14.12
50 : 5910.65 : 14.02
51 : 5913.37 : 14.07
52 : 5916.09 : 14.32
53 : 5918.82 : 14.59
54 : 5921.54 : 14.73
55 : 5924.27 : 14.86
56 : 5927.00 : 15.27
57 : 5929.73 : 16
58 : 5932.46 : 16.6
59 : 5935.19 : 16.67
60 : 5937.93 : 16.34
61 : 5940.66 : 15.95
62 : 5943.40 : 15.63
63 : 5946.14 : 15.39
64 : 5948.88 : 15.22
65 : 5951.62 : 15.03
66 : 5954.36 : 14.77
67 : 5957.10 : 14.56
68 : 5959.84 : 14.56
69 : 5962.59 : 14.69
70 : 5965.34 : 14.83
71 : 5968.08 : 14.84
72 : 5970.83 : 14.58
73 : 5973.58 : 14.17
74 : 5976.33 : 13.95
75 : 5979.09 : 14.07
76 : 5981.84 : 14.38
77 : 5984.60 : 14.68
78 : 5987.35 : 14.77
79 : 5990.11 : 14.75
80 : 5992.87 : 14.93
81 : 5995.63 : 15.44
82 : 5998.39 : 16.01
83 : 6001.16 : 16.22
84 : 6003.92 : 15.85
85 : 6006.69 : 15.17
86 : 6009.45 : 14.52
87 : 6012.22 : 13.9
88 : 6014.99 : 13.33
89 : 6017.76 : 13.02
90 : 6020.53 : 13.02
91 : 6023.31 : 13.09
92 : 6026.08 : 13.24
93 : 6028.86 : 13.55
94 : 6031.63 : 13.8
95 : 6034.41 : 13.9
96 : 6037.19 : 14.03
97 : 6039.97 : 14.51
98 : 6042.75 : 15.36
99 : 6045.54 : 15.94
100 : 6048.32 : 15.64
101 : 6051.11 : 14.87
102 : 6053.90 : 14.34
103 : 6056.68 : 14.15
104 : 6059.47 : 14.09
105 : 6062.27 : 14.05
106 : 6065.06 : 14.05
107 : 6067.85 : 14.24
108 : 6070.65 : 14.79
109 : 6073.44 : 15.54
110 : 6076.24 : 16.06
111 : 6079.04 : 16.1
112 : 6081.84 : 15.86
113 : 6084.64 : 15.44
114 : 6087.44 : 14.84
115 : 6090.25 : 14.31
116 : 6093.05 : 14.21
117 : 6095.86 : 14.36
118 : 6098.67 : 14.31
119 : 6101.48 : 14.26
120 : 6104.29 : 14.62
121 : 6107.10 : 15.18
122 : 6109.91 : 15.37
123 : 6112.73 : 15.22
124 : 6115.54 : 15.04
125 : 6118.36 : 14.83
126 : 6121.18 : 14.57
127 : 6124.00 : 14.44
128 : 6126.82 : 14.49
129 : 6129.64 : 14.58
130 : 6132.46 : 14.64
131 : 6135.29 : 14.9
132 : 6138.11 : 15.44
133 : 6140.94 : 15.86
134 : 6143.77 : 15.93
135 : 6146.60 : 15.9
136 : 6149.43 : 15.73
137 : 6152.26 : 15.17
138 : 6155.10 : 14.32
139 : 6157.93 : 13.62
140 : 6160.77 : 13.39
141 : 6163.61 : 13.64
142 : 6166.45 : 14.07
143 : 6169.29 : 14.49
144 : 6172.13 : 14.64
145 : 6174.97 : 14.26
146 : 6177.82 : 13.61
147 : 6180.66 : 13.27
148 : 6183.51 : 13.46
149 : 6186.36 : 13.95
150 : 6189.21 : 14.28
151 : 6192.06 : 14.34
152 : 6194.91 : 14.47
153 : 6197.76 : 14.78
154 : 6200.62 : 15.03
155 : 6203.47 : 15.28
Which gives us 1.06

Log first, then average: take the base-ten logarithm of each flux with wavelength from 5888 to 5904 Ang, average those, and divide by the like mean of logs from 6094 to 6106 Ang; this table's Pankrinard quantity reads 0.96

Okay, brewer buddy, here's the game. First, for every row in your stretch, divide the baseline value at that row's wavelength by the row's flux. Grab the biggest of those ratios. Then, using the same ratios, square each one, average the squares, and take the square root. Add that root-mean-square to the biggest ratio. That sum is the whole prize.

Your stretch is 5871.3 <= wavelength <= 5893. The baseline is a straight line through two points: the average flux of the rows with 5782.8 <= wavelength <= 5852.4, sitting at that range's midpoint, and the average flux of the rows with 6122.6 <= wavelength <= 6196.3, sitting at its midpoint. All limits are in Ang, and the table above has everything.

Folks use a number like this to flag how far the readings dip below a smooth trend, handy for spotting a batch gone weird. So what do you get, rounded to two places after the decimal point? 2.27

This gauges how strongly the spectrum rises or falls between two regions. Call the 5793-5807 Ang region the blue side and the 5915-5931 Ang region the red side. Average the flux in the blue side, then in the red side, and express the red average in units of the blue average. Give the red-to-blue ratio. 0.90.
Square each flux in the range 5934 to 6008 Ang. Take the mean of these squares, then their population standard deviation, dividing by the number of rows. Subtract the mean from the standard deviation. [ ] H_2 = -207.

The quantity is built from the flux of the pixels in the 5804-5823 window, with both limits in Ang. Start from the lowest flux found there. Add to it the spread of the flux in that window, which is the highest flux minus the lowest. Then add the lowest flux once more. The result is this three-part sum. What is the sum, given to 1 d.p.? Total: 32.4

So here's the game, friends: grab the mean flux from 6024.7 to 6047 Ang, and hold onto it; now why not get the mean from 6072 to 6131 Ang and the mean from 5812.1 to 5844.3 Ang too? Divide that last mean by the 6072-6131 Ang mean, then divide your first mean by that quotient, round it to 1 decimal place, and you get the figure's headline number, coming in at 14.2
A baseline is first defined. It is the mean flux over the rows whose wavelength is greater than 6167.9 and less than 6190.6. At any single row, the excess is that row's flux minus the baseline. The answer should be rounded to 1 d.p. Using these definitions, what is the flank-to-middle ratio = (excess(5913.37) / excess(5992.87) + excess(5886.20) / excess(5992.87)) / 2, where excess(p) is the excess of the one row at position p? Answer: 0.4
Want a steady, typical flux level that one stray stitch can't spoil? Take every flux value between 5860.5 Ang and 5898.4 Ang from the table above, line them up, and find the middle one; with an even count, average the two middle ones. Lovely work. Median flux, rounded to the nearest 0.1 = 15.4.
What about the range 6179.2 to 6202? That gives 14.3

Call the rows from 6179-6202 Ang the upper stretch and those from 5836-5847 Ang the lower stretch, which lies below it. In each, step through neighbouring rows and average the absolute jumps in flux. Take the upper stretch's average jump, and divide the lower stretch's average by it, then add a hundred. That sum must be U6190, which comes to 101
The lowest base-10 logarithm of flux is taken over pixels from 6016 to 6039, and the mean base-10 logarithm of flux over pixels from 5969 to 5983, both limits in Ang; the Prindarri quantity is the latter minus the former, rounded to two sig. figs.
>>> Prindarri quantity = 0.039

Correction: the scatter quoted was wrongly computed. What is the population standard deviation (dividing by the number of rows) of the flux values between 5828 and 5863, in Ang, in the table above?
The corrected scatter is 0.54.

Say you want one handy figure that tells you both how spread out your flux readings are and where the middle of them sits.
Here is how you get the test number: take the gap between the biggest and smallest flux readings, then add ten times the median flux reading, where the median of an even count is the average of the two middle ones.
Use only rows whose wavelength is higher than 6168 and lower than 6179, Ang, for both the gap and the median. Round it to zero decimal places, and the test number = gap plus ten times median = 145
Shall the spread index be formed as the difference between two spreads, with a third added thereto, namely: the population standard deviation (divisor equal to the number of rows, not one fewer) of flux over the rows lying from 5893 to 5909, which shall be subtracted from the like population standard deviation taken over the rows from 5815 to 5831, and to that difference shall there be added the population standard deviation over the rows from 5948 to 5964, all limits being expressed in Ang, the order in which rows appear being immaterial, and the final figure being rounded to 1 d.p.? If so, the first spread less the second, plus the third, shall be -0.3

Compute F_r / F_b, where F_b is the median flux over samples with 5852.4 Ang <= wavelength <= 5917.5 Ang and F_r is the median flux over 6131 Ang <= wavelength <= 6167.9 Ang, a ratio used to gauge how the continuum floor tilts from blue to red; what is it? 1.00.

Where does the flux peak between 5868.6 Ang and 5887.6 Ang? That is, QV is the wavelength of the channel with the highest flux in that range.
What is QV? 5872.66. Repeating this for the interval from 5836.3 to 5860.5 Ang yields 5859.15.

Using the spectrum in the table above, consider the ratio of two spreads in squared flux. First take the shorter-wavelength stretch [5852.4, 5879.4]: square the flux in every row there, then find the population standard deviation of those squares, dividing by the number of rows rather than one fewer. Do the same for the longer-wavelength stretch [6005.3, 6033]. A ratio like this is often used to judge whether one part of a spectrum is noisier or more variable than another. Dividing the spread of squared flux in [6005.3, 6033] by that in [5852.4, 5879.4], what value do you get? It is 2.7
